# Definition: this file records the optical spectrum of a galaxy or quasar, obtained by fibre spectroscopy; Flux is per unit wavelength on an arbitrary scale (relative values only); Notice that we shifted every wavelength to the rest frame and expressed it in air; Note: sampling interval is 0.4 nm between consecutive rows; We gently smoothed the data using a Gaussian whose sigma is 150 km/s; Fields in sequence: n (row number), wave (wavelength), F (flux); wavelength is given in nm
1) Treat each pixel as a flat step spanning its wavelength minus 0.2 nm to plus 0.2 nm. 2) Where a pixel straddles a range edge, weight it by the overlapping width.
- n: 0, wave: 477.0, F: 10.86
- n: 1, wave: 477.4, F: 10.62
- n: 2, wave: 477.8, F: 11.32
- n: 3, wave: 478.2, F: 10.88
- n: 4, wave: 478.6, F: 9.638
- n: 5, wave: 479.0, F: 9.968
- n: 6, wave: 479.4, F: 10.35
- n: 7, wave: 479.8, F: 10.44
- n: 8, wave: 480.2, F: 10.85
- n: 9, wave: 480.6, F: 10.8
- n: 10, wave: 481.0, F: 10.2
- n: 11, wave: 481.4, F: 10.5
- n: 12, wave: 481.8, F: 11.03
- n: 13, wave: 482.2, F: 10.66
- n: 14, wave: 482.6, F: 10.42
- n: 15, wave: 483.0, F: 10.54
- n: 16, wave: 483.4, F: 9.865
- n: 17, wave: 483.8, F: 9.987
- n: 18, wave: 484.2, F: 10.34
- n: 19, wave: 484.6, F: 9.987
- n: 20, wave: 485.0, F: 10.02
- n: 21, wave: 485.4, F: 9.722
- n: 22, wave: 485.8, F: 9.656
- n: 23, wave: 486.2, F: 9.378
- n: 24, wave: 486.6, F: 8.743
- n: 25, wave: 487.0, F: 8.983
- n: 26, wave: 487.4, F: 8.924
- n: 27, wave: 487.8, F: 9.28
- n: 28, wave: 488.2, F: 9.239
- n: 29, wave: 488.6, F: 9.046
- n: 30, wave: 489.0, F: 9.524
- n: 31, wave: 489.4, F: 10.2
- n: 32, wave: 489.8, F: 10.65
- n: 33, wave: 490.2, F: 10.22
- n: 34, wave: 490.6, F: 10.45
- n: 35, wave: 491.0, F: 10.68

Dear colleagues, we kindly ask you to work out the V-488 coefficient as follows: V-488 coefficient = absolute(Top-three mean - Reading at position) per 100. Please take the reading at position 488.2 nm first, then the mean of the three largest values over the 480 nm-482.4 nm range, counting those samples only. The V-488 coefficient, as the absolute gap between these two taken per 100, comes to 0.0165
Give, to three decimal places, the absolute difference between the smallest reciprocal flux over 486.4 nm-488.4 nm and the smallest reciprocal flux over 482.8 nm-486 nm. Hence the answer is 0.013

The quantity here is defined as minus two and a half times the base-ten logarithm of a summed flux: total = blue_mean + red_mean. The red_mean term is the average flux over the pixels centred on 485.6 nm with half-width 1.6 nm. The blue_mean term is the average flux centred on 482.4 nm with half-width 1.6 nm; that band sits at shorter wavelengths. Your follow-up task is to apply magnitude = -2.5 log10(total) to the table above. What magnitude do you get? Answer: -3.25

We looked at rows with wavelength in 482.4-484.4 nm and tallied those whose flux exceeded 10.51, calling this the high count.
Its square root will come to 1.0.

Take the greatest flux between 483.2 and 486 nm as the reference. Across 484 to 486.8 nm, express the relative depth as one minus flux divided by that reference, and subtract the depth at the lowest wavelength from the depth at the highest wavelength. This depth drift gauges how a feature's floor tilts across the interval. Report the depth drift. 0.15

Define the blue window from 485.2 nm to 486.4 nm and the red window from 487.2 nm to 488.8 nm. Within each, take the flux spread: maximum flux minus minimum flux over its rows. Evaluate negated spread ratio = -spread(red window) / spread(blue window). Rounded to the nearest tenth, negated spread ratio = -1.0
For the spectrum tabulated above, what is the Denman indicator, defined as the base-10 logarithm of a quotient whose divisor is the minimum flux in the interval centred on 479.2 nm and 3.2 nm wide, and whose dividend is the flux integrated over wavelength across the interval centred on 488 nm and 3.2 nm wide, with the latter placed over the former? 0.487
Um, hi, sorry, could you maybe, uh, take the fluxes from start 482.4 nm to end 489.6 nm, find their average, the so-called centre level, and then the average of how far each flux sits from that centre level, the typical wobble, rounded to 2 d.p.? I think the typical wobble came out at 0.46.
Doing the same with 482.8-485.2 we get 0.21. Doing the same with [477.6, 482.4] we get 0.37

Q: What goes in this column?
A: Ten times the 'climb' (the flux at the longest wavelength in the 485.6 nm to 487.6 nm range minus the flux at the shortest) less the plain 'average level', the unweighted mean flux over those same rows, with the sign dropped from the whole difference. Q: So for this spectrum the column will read 16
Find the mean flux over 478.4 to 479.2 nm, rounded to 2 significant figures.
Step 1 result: 9.8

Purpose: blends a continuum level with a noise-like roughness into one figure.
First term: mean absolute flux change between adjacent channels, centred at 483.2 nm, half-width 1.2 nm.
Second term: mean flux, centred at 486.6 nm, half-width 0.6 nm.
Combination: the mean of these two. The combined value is 4.67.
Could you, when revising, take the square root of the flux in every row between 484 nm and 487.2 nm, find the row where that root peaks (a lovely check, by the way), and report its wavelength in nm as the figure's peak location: 484.2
